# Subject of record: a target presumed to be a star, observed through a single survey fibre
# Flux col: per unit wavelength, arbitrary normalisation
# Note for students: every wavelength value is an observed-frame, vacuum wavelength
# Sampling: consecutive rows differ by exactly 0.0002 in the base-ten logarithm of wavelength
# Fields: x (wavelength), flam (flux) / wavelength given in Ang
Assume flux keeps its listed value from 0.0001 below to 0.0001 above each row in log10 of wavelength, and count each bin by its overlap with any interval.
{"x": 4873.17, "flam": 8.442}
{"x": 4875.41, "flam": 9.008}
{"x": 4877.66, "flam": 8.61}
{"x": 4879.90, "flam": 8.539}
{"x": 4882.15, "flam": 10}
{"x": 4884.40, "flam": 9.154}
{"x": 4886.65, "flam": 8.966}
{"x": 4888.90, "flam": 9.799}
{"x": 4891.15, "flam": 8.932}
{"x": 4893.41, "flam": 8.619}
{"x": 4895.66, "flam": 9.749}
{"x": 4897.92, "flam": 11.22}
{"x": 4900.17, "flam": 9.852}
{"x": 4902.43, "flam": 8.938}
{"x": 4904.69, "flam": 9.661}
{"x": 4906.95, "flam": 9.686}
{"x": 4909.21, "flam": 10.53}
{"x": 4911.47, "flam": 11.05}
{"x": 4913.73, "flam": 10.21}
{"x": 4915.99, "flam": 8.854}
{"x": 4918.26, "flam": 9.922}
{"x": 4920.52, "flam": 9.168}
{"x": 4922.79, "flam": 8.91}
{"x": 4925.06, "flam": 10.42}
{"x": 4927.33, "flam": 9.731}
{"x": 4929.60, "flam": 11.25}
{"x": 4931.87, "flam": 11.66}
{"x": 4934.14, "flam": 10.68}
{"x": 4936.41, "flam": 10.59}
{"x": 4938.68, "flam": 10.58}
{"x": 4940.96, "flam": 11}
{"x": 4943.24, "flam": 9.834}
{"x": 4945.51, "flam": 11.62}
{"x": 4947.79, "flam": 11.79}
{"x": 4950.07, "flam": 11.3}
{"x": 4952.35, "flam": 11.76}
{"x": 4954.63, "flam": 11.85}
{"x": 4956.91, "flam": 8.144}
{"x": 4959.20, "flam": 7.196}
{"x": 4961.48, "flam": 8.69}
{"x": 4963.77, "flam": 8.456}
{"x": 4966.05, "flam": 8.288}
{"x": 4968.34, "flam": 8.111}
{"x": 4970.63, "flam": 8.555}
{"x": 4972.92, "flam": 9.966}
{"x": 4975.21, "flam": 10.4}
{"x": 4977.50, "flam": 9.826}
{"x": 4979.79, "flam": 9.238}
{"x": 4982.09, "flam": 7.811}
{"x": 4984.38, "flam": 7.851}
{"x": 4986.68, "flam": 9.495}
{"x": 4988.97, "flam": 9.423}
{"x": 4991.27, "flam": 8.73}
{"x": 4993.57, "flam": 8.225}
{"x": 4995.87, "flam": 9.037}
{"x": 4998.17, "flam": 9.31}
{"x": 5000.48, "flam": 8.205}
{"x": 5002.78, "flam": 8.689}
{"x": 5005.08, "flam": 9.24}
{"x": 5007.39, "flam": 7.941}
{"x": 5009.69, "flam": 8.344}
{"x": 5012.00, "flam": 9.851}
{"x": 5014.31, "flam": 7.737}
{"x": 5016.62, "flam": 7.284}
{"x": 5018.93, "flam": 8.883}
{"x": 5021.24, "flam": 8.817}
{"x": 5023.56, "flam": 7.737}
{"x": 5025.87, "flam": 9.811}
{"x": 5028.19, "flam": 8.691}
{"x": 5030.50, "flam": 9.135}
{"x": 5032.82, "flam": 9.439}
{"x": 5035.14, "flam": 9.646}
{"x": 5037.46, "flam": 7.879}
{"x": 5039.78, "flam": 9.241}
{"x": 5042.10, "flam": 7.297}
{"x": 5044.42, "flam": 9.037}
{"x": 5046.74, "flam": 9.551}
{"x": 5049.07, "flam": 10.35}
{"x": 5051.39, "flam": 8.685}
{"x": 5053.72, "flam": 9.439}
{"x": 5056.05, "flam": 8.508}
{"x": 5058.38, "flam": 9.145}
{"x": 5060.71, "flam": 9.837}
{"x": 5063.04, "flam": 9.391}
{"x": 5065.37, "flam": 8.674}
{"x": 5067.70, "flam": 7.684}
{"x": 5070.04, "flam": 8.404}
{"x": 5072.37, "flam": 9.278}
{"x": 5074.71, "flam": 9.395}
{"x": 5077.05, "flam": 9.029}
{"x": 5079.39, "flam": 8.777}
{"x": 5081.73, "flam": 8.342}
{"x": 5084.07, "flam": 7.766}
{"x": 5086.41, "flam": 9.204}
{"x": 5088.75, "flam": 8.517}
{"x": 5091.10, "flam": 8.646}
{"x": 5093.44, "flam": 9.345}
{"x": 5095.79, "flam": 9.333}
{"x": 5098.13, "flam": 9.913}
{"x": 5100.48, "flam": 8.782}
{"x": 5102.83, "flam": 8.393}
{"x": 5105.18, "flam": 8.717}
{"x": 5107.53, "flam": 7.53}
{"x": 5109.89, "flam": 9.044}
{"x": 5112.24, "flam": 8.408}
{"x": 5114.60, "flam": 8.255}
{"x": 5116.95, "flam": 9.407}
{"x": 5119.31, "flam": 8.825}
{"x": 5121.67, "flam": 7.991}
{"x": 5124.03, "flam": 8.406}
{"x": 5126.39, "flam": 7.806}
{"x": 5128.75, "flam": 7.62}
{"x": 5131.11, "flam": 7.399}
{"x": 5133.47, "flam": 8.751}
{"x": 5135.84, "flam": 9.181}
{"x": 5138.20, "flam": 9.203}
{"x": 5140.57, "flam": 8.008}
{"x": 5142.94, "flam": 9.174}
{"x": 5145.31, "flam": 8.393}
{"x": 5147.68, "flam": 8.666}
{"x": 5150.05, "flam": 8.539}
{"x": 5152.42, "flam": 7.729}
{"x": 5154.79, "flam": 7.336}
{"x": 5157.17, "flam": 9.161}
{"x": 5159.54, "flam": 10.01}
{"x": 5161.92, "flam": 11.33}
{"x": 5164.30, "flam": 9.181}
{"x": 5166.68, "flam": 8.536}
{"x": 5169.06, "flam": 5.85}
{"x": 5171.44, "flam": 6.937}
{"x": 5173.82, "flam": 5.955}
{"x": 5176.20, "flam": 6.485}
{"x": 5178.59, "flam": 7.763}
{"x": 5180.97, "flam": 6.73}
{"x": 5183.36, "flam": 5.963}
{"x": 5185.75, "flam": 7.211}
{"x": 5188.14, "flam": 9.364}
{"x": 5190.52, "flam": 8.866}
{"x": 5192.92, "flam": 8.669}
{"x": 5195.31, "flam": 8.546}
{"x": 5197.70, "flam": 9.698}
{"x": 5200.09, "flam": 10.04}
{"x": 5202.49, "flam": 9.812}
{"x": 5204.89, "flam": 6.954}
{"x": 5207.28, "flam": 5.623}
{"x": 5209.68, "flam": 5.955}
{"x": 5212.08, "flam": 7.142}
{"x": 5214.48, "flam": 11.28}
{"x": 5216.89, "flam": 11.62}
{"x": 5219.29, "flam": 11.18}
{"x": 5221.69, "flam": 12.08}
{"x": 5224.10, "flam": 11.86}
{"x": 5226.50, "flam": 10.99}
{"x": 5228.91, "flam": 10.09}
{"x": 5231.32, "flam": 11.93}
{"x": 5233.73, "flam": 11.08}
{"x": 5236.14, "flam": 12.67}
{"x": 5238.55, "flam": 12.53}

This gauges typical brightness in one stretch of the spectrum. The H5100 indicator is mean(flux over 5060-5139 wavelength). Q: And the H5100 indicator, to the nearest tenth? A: 8.7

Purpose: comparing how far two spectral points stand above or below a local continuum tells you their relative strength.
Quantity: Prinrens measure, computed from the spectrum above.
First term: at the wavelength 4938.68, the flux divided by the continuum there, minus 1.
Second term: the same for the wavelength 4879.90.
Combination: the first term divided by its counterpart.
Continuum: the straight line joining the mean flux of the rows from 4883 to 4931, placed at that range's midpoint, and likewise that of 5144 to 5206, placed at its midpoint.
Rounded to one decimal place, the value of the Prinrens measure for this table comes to -0.8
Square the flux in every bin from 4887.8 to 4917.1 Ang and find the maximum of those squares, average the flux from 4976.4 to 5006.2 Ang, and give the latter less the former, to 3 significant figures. -117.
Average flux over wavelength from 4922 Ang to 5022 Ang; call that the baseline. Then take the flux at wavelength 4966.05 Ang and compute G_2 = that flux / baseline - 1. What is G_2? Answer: -0.12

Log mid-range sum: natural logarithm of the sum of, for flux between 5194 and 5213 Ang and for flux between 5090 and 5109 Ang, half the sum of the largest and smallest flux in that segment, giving 2.81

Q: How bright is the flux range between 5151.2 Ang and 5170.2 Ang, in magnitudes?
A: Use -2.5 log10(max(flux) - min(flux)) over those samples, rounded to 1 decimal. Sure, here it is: -1.8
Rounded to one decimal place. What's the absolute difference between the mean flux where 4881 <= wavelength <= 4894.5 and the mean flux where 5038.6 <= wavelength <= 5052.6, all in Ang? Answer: 0.2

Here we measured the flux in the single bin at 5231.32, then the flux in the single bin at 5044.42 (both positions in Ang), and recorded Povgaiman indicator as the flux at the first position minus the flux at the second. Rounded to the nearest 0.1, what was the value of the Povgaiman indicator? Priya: 2.9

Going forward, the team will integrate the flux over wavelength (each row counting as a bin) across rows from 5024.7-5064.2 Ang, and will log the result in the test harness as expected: 360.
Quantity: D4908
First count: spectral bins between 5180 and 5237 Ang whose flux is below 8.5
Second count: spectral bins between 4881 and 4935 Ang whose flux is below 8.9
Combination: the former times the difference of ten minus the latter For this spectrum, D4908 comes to 56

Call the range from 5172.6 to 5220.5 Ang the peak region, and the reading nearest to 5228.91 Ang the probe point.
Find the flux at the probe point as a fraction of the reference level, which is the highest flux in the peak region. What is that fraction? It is 0.87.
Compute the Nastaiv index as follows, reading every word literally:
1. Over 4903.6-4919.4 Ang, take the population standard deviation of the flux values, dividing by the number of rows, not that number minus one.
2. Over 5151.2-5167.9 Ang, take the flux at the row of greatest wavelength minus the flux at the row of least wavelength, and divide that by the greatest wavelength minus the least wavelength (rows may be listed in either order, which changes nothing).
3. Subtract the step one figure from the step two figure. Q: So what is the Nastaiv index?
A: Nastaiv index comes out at -0.59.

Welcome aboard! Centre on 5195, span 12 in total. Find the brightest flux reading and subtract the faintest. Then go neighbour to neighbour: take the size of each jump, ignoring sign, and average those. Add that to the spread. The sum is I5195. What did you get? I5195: 1.9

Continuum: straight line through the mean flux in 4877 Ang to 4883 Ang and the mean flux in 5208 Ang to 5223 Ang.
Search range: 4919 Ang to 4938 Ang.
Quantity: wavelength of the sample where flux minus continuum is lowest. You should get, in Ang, 4922.79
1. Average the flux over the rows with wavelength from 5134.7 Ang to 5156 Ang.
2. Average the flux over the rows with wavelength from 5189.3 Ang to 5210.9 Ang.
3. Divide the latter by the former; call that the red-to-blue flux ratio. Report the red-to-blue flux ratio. 0.973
